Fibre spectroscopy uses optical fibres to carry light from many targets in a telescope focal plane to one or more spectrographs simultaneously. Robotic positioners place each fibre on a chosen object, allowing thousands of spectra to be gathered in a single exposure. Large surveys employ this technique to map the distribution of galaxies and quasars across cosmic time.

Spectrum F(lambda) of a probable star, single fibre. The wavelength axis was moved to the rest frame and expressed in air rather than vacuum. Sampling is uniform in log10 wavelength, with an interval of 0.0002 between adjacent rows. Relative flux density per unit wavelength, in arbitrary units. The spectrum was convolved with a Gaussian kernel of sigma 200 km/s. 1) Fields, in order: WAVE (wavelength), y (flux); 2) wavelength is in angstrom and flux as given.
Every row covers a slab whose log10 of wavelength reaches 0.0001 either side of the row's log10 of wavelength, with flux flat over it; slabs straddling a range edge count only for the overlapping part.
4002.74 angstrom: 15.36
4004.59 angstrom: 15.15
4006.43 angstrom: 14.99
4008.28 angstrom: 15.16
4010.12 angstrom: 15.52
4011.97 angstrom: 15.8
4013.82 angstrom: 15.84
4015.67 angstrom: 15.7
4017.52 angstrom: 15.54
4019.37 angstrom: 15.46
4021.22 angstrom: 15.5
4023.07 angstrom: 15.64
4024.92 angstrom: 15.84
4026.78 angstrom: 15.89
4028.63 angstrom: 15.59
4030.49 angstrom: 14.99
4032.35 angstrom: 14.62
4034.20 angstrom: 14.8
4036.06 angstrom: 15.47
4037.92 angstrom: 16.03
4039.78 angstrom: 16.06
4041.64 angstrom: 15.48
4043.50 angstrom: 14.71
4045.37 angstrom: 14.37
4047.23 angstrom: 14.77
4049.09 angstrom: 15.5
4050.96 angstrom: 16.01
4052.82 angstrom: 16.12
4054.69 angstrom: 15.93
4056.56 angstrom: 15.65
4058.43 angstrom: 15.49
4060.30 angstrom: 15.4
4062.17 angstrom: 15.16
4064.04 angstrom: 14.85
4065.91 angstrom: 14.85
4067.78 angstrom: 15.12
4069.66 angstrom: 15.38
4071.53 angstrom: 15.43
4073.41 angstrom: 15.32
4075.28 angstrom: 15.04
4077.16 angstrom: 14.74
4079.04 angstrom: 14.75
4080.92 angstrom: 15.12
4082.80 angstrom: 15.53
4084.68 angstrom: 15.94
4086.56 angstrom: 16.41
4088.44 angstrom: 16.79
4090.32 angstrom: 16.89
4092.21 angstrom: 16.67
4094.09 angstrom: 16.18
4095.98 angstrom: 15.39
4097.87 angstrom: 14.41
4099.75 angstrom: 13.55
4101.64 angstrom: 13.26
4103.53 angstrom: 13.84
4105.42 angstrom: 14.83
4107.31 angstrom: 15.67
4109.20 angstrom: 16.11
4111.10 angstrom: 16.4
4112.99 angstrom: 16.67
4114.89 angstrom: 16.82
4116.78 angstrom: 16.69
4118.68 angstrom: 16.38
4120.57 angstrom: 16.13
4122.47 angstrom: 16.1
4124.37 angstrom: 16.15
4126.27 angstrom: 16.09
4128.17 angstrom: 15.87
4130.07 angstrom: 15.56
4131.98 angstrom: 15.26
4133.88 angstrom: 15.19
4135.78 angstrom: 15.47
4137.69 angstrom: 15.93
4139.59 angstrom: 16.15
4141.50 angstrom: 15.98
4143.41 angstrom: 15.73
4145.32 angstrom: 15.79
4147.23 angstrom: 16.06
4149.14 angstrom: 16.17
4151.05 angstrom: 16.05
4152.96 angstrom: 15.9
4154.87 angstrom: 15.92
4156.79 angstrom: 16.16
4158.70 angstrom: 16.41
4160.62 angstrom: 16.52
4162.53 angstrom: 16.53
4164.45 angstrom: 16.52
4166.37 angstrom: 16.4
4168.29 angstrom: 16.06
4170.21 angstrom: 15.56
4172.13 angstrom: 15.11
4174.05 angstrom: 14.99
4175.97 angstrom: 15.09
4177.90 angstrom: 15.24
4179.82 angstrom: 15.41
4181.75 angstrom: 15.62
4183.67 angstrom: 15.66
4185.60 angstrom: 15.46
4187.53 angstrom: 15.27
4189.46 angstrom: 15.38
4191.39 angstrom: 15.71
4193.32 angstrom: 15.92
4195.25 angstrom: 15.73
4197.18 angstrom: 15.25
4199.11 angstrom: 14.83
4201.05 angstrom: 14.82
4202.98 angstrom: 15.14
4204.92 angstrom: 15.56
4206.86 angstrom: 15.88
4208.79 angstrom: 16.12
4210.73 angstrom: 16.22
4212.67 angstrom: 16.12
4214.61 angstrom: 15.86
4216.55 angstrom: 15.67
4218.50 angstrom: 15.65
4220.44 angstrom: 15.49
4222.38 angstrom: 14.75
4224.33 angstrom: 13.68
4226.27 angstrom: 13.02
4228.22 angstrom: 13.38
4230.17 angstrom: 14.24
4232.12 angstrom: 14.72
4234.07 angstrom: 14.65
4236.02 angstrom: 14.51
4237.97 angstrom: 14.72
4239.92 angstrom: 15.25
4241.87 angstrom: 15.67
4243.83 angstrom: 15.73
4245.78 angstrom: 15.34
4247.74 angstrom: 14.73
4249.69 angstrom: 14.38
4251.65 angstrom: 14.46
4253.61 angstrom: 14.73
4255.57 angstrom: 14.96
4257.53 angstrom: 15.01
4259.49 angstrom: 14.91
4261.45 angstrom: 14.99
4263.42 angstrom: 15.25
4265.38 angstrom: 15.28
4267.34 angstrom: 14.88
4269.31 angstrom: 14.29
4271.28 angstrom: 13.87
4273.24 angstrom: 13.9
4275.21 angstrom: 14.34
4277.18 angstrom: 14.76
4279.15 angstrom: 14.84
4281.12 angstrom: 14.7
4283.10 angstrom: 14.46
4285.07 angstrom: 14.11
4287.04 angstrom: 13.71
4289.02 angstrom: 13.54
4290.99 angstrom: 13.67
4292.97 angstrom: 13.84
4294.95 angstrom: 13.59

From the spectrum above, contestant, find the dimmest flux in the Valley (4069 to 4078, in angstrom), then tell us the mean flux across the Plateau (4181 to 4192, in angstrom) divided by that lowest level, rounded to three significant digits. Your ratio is 1.05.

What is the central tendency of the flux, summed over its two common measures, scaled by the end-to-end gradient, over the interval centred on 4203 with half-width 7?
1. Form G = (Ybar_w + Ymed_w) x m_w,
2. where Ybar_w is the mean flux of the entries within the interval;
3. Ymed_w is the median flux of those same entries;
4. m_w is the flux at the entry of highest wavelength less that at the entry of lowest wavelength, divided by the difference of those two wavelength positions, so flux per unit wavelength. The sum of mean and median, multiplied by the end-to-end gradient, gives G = 2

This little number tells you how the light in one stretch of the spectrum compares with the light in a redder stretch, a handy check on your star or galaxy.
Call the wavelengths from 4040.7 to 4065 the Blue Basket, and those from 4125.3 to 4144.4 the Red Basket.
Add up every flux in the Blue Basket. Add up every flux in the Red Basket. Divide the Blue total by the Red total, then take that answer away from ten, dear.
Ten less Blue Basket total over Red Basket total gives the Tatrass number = 8.73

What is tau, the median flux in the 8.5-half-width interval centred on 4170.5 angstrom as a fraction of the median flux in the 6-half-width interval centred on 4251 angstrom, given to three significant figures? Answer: 1.06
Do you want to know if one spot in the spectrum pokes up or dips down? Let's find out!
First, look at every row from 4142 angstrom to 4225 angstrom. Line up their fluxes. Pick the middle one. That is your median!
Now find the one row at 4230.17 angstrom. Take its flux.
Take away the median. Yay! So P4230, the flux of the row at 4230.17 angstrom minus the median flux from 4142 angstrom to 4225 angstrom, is -1.5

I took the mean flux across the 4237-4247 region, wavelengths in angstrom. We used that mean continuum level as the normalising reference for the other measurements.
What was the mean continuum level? 15.3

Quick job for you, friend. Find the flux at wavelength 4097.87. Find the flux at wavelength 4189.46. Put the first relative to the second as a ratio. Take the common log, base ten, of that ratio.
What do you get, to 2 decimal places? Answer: -0.03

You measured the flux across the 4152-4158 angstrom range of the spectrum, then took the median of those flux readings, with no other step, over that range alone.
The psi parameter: 15.9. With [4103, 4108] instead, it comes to 14.8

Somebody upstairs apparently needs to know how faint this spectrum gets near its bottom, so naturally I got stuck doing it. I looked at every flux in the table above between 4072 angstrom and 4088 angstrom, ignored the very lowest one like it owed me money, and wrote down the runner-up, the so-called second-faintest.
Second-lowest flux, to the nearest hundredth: 14.75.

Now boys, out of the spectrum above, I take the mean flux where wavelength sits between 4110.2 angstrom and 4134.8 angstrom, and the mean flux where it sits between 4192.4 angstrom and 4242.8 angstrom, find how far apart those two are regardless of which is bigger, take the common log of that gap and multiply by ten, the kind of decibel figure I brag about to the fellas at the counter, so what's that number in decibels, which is 0.0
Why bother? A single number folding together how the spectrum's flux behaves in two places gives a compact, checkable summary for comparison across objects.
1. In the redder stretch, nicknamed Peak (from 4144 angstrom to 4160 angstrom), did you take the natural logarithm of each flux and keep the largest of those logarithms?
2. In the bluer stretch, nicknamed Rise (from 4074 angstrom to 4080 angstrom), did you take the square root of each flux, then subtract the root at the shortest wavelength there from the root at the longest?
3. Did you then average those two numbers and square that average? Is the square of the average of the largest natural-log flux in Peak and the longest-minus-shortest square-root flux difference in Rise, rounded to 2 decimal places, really 1.90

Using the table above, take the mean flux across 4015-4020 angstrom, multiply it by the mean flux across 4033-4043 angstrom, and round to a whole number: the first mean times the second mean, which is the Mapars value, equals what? 242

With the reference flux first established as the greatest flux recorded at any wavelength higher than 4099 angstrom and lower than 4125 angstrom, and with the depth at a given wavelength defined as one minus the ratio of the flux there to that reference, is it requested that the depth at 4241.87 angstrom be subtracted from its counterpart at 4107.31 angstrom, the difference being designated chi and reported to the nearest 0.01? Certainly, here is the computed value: 0.00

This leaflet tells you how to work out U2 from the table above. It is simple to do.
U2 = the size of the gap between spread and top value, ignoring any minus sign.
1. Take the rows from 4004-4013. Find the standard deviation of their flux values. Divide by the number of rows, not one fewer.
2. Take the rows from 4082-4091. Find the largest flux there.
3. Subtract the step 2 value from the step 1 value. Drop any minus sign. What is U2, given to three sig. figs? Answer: 16.6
